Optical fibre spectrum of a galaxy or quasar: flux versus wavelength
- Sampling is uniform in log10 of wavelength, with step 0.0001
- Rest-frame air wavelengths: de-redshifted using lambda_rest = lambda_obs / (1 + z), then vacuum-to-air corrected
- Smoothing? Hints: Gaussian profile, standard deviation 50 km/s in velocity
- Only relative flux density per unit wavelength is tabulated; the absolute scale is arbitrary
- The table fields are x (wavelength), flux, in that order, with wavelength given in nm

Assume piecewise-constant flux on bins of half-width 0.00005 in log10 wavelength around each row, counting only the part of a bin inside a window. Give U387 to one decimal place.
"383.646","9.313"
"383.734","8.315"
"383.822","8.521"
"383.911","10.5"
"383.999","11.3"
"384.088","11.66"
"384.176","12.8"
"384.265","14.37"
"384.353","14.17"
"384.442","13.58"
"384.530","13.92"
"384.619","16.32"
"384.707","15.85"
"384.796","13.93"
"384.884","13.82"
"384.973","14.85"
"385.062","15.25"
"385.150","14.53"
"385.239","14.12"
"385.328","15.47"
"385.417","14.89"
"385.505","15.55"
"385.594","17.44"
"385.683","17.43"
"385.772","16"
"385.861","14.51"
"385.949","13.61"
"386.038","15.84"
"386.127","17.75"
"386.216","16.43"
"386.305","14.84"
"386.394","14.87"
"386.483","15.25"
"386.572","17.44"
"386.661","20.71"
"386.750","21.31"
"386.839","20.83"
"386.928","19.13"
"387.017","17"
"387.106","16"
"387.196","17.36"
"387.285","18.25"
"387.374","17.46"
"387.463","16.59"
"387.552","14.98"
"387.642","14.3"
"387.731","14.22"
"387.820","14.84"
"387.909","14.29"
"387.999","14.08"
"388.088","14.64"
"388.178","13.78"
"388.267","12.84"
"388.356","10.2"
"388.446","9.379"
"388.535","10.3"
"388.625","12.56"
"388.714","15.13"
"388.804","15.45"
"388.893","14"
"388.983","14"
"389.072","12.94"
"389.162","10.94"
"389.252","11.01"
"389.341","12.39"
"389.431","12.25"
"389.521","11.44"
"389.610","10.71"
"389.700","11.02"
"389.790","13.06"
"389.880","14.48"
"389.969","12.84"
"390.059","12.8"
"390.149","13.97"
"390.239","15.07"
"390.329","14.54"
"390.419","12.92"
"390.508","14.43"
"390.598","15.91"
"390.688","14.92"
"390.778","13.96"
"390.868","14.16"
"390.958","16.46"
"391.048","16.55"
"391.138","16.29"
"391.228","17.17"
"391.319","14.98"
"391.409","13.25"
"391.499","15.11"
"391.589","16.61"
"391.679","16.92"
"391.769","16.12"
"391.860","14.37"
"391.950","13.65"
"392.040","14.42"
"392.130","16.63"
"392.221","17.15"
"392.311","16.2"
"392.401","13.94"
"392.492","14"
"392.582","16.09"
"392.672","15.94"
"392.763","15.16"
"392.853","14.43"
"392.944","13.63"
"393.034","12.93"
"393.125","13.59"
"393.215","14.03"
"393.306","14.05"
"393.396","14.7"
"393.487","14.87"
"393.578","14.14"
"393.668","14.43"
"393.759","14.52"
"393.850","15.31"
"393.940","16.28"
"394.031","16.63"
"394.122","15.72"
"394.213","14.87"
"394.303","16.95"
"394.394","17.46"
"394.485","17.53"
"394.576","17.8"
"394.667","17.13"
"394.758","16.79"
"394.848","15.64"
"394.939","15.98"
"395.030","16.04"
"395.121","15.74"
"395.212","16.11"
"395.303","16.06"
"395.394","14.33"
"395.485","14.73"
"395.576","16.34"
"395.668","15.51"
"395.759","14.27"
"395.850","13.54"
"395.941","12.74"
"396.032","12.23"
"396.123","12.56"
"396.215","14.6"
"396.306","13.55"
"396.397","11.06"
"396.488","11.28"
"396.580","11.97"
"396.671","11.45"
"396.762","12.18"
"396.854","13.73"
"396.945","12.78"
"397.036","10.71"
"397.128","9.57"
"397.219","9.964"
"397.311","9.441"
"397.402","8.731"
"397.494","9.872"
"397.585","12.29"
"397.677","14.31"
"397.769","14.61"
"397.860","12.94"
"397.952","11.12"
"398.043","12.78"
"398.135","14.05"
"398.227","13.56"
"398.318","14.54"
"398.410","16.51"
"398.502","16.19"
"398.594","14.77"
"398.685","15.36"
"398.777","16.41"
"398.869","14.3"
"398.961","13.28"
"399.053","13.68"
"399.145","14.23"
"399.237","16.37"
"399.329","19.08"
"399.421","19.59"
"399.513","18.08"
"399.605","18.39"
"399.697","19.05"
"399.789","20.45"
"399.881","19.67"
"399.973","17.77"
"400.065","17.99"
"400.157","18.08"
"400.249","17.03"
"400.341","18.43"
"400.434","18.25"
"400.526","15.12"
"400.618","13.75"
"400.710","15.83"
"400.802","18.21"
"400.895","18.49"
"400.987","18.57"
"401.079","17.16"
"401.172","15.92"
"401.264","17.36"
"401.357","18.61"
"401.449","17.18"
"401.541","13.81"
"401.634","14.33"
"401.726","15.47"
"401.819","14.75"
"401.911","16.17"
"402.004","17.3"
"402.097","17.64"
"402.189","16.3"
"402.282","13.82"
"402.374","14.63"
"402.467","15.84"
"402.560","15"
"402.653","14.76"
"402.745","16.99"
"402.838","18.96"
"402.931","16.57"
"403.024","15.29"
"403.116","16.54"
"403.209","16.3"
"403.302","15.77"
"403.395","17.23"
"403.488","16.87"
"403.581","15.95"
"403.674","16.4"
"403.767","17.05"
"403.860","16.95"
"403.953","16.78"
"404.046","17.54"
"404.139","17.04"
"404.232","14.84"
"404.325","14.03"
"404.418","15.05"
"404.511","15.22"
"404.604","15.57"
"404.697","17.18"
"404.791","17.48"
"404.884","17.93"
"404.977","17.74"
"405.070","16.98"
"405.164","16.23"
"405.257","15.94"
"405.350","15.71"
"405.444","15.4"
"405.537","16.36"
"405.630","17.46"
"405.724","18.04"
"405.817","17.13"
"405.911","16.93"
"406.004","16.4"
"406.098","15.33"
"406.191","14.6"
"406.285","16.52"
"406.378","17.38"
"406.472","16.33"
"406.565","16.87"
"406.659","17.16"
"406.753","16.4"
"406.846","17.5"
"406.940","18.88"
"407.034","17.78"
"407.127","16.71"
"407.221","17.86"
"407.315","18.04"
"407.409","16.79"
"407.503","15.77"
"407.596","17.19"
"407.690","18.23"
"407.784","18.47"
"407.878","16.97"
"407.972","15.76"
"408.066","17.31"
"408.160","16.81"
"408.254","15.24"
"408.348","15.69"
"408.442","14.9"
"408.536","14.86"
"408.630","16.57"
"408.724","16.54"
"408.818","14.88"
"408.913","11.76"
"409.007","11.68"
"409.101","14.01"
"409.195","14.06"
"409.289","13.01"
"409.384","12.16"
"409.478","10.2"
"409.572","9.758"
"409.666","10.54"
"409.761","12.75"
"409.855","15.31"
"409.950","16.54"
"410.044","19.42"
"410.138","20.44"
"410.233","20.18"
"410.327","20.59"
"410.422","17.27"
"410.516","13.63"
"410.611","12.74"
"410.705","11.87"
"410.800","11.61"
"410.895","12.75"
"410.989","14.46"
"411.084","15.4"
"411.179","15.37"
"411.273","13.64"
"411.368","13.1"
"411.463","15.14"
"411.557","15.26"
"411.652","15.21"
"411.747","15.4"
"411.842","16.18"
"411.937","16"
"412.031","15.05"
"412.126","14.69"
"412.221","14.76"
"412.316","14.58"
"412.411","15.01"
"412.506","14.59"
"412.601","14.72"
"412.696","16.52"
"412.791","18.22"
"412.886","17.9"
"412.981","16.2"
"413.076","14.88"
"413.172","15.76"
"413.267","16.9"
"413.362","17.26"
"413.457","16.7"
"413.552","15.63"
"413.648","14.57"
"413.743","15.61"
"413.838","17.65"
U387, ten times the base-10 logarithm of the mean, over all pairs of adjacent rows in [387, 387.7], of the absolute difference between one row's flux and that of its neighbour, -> 0.1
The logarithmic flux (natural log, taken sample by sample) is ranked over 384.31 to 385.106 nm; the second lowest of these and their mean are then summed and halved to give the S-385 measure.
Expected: 2.65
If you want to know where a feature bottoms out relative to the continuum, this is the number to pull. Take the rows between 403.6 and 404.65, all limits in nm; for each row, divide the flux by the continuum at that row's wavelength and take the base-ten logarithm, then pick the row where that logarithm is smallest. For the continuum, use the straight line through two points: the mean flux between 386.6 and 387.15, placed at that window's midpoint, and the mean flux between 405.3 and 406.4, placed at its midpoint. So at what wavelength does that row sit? 404.325 nm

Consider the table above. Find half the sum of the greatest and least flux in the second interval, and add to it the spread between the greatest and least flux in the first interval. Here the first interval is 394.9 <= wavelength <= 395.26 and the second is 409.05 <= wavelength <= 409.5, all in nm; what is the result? 12.5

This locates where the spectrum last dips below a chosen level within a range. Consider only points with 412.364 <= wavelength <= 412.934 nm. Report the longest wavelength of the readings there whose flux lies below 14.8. 412.601 nm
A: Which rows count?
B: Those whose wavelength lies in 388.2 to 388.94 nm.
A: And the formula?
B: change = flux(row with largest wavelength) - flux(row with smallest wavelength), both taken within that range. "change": 1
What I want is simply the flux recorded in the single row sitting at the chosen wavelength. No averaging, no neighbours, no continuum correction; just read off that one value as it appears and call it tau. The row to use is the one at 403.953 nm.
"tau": 16.78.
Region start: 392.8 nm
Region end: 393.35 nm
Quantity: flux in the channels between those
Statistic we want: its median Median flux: 13.8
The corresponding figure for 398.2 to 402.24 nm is 16.8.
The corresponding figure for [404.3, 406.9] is 16.5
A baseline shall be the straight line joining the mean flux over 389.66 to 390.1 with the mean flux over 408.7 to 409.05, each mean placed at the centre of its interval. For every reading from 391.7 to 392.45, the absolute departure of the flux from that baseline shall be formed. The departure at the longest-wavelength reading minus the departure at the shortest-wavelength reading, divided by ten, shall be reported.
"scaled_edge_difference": -0.22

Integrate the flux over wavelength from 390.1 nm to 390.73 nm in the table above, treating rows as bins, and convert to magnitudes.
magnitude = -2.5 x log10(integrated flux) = -2.40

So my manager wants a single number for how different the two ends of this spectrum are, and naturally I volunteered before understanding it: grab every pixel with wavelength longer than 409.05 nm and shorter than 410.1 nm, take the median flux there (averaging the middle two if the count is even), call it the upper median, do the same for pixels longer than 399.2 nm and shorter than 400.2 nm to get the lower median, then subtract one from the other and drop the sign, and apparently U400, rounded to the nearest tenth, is 5.4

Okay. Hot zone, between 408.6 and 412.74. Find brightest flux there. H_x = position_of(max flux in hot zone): 410.327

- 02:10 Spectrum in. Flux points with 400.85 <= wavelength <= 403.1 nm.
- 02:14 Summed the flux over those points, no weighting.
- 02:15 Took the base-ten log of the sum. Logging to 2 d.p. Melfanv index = 2.59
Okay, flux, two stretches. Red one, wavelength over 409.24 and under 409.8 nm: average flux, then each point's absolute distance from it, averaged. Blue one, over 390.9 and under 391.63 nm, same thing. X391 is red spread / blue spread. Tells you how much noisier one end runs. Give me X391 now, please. 1.2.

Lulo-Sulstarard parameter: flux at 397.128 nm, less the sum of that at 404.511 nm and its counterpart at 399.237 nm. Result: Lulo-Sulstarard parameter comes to -22.0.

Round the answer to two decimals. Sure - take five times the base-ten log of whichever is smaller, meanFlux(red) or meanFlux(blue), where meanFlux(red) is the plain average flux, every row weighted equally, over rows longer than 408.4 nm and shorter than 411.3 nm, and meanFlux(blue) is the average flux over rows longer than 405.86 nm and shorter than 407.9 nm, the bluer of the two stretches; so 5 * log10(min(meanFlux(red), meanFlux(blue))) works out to 5.80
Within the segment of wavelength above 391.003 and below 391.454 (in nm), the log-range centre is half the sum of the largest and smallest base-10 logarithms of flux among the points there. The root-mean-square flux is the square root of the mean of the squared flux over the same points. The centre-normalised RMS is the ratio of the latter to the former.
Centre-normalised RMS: 13.3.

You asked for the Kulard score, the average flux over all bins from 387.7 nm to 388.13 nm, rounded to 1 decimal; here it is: 14.4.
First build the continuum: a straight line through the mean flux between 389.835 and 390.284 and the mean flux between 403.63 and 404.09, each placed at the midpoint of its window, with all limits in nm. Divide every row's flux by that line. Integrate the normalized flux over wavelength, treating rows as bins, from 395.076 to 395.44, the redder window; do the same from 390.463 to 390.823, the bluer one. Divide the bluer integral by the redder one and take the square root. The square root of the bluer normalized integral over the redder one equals 1.01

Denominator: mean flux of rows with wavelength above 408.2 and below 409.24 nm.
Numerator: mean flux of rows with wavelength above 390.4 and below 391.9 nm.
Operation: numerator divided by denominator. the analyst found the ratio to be 1.05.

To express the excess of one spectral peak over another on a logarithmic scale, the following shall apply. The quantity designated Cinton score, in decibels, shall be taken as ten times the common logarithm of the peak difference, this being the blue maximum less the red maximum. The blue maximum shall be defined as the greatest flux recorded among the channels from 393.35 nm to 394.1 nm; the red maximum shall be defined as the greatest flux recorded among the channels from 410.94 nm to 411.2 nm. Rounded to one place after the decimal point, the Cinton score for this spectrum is 0.9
